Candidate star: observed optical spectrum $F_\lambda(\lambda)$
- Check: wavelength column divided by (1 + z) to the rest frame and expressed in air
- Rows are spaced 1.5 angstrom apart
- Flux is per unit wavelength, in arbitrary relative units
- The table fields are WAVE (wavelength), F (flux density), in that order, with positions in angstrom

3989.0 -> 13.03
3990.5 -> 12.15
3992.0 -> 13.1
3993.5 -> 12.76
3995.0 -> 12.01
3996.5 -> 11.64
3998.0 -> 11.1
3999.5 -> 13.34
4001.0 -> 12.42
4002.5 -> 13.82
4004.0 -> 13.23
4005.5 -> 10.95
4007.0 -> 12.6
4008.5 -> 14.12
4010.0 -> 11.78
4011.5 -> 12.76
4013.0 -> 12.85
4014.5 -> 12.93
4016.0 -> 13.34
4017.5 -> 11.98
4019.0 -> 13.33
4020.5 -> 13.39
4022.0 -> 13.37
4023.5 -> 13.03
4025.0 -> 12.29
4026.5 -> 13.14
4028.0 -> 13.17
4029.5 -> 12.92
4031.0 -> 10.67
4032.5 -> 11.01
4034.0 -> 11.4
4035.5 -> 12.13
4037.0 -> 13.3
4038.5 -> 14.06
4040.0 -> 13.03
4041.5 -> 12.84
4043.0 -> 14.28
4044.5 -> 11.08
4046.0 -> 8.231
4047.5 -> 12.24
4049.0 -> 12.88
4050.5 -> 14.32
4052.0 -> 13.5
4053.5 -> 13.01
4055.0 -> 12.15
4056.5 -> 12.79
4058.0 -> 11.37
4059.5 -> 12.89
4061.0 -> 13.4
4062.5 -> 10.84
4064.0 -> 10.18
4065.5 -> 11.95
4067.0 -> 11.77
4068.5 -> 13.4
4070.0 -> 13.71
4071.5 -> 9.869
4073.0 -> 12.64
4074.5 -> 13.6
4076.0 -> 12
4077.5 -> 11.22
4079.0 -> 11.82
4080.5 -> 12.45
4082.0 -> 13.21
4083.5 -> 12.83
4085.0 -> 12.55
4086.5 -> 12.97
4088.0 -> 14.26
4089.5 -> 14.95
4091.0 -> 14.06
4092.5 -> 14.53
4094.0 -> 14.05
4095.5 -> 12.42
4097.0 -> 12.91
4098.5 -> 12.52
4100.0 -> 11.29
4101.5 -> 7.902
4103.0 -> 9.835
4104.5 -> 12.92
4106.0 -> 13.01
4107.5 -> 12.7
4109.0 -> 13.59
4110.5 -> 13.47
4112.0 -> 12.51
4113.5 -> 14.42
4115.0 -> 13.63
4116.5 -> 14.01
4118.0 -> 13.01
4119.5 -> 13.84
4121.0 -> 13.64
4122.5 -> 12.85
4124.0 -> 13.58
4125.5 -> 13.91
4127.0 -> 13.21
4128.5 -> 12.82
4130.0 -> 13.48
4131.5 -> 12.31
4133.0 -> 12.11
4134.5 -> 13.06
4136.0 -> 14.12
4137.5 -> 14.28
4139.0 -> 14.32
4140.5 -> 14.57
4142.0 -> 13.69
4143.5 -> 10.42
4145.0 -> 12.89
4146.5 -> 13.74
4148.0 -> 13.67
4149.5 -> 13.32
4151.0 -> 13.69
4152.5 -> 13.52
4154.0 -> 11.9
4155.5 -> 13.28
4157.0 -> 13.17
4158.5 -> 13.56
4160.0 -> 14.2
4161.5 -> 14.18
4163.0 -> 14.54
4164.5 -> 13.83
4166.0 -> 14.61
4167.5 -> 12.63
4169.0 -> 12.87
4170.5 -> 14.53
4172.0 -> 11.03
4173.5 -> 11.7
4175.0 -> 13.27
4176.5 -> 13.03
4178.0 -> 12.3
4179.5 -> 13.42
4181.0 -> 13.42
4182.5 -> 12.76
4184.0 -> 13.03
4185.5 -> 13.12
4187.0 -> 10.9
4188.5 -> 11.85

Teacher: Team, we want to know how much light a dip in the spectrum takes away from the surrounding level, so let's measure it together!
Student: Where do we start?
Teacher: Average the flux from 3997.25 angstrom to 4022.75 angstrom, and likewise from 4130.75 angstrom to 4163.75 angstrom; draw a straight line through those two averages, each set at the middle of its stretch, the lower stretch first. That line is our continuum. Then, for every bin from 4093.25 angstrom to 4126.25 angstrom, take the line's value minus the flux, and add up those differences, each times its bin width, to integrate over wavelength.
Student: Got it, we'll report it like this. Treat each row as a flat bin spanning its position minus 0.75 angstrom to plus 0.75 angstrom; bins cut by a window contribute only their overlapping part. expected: 13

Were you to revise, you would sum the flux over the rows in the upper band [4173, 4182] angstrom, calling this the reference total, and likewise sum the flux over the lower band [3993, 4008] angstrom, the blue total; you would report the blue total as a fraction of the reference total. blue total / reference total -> 1.61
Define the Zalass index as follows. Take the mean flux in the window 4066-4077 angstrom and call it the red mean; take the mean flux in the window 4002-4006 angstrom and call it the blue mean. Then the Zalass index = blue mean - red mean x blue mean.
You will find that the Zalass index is -145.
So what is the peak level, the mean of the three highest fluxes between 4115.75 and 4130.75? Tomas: 13.9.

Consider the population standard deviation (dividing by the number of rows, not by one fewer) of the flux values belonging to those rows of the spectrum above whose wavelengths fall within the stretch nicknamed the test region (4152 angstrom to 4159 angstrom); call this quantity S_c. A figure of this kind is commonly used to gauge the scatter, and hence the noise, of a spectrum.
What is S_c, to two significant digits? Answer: 0.61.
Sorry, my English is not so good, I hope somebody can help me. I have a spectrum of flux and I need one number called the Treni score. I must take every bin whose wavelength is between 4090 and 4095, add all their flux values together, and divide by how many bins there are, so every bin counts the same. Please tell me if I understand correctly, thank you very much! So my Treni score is 14.2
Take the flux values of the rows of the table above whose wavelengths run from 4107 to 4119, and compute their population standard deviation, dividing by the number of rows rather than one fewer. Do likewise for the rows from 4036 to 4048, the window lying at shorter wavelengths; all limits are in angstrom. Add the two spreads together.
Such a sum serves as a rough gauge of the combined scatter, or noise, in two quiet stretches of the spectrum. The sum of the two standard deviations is 2.4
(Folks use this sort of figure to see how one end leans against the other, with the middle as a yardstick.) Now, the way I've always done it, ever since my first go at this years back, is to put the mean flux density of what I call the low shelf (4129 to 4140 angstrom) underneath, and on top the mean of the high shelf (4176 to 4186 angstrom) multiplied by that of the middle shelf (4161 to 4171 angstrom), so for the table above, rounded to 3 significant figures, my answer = 13.5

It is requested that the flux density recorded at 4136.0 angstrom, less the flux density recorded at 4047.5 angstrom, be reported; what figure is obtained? 1.9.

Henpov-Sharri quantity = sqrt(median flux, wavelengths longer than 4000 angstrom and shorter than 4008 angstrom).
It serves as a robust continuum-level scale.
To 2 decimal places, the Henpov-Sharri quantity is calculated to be 3.55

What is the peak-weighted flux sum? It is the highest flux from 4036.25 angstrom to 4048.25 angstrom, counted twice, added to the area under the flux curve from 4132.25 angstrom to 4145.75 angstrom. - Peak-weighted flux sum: 208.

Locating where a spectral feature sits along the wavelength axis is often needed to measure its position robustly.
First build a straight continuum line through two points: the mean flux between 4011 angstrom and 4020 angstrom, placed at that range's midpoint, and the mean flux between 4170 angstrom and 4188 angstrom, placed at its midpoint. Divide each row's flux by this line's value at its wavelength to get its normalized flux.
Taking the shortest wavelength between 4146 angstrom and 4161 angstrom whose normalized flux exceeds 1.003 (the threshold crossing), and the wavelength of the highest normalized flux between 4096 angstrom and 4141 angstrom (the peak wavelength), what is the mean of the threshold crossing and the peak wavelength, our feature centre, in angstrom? 4143.5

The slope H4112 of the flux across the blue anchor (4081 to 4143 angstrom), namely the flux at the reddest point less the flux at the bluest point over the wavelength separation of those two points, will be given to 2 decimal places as 0.01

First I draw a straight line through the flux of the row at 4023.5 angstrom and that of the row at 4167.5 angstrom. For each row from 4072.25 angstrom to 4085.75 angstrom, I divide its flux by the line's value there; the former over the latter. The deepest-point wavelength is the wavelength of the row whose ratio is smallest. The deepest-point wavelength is 4077.5 angstrom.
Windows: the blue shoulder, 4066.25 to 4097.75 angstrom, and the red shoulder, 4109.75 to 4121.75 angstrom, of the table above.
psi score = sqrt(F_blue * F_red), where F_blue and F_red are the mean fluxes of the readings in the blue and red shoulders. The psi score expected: 13.2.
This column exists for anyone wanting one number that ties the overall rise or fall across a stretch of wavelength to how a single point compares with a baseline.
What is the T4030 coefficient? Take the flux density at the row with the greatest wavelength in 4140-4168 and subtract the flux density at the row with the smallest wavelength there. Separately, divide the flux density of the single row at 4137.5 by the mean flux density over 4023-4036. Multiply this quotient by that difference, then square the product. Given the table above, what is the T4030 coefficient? 5.2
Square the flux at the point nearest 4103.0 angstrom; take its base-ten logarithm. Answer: 1.99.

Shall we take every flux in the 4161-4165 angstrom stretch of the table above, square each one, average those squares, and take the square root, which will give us 14.2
